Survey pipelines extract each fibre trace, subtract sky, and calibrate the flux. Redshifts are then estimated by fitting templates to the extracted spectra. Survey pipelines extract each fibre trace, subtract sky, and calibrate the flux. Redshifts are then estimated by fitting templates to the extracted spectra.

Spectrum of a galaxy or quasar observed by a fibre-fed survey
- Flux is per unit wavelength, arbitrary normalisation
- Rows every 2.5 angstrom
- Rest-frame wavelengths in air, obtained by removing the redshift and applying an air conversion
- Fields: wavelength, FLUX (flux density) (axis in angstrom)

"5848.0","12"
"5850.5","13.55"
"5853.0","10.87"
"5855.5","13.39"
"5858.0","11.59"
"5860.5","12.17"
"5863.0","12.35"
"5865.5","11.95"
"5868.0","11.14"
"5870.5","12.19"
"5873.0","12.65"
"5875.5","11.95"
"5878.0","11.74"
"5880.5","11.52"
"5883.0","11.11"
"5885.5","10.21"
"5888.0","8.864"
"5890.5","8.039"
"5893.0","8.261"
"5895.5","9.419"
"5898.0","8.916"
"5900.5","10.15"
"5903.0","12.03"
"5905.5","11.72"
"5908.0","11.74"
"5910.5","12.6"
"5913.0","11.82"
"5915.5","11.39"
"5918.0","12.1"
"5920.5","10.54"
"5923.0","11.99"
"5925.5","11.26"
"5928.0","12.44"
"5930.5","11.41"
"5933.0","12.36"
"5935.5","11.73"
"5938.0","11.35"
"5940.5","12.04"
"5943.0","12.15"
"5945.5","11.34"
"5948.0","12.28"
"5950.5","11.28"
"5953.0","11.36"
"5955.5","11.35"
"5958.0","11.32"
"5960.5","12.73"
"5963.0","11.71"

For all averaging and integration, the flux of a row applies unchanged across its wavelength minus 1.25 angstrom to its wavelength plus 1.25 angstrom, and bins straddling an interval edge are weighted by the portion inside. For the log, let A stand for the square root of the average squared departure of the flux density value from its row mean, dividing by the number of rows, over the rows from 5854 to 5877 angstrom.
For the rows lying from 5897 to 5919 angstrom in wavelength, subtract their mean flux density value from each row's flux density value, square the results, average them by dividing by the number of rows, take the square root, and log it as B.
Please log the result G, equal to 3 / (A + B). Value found 1.8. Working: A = 0.60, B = 1.1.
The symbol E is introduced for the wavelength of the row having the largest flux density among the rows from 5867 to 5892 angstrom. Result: 5873.0 angstrom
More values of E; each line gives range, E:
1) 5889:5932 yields 5910.5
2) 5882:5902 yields 5883.0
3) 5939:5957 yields 5948.0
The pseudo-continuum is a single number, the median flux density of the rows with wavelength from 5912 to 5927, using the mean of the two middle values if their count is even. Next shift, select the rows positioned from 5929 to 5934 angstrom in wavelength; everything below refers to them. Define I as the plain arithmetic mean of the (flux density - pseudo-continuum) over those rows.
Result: 0.3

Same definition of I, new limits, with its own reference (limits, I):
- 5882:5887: -0.9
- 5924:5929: 0.2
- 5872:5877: 0.7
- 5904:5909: 0.1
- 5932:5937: 0.4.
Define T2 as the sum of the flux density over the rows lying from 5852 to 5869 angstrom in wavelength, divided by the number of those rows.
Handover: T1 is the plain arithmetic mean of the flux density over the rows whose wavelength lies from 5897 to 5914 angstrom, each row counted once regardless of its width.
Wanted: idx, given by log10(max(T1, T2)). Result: 1.08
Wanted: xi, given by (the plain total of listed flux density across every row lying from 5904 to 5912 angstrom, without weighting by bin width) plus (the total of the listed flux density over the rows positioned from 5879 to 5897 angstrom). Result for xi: 103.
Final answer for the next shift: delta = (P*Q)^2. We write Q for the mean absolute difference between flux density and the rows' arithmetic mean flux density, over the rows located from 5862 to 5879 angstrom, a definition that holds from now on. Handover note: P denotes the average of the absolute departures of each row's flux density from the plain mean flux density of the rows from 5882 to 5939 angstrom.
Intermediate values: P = 1.14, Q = 0.34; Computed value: 0.15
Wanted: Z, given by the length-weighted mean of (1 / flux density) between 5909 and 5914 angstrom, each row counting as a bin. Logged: 0.0820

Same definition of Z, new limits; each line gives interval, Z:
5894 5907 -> 0.0973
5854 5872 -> 0.0829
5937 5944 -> 0.0844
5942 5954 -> 0.0857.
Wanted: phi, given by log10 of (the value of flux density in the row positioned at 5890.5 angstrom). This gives 0.91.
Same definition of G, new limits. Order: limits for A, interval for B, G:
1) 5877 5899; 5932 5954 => 1.7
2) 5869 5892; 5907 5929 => 1.4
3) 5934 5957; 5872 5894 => 1.5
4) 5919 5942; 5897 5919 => 1.8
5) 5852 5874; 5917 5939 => 2.3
